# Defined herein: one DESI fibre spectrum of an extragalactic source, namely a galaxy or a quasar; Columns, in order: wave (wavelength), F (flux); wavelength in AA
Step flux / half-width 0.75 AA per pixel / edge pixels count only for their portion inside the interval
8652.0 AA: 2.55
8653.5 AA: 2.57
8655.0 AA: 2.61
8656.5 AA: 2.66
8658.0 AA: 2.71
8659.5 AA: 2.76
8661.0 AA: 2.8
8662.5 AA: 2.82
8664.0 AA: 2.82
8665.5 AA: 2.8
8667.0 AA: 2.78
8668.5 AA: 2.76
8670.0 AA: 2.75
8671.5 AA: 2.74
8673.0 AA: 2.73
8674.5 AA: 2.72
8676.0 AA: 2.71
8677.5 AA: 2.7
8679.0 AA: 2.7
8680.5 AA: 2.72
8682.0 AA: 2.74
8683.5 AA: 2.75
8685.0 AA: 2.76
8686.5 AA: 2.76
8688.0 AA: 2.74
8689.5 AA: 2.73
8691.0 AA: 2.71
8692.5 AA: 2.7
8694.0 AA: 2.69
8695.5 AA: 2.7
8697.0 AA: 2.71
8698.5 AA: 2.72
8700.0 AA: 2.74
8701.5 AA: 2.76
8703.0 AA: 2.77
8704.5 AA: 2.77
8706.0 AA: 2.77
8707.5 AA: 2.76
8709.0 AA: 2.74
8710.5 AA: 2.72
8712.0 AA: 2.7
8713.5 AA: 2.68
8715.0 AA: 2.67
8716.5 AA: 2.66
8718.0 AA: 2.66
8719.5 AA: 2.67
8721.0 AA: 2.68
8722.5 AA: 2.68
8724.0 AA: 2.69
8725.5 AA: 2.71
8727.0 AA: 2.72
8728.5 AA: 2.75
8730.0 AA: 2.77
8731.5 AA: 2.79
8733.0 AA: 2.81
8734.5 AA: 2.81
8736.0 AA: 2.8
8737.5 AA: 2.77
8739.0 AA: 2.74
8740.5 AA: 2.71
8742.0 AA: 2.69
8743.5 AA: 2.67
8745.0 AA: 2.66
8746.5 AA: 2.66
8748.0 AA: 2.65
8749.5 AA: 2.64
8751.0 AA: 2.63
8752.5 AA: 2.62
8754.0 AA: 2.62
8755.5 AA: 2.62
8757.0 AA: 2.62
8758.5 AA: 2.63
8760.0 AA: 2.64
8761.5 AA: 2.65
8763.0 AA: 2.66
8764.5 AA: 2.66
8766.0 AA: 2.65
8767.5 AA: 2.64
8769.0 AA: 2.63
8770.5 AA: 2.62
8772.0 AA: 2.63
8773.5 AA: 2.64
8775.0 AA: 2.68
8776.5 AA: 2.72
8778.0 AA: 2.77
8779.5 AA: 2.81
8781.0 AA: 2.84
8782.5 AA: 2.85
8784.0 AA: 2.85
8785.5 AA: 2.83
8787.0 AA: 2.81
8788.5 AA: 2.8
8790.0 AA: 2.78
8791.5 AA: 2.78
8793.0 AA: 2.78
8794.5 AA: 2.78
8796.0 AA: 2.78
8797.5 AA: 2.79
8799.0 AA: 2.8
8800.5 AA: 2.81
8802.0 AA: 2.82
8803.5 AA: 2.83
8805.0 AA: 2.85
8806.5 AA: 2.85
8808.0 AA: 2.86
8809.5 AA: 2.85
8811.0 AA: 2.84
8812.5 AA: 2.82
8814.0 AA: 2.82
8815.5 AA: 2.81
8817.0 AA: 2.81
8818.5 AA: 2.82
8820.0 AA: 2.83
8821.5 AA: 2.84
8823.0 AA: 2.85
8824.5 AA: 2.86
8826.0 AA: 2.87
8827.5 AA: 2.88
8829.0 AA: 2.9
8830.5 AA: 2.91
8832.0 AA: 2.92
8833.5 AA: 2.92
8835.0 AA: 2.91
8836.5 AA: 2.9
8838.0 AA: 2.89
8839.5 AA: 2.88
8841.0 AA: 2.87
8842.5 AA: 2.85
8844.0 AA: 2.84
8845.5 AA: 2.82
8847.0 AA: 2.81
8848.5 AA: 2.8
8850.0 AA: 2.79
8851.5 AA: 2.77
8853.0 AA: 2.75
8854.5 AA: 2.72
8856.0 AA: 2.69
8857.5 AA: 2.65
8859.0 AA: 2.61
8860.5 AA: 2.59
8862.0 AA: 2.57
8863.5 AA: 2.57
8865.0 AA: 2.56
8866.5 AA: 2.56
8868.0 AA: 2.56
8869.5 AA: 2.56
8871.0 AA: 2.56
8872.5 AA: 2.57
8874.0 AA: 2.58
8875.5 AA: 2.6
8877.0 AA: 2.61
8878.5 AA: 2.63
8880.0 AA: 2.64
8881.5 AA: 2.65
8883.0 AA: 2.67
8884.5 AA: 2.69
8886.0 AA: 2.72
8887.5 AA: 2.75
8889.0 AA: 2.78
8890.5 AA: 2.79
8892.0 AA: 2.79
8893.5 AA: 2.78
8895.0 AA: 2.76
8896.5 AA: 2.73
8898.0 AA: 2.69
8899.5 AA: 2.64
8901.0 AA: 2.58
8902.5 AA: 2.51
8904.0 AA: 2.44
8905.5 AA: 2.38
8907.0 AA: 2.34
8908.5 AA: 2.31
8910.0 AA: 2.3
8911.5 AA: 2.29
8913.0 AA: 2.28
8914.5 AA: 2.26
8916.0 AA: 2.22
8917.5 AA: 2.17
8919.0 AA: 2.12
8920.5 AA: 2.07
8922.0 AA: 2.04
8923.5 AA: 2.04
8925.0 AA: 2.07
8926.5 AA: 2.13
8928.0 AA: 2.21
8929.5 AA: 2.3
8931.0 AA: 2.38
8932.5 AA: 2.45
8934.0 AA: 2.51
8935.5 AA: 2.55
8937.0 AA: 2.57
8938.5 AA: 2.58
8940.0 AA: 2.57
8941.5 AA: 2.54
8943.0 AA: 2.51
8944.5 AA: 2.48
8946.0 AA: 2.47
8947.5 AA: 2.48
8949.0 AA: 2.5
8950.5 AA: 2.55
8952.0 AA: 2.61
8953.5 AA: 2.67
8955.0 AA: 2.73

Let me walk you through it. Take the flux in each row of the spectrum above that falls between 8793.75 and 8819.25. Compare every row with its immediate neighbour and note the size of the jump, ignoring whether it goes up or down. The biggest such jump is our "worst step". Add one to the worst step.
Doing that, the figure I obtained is 1.02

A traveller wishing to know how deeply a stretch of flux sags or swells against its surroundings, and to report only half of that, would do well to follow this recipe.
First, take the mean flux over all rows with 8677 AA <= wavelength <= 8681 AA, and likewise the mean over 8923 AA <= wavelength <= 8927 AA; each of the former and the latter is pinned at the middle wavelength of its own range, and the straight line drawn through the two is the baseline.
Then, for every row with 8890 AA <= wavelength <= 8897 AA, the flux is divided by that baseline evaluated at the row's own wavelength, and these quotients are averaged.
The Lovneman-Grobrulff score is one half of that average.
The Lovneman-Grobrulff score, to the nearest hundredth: 0.64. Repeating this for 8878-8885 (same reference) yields 0.61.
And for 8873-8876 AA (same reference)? 0.59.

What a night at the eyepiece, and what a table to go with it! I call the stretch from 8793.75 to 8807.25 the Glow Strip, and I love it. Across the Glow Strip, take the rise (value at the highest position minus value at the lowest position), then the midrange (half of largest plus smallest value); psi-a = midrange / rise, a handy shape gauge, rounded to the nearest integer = 40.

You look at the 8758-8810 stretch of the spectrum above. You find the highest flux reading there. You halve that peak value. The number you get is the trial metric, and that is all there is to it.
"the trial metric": 1.43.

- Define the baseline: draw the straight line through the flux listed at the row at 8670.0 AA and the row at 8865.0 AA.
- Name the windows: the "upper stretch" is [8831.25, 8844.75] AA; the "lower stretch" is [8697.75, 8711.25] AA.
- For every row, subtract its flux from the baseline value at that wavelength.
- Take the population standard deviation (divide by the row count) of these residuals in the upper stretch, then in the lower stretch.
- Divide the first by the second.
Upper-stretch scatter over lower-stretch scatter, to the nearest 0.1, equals 1.2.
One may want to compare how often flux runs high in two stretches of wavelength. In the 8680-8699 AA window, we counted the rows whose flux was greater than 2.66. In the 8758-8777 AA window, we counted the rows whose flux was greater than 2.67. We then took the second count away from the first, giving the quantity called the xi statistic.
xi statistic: 11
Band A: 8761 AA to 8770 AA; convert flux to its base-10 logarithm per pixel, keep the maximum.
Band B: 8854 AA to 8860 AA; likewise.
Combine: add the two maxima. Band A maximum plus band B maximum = 0.859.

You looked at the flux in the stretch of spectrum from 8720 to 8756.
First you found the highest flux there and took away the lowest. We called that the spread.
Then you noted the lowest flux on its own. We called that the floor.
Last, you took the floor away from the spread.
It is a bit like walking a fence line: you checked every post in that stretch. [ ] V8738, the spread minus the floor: -2.4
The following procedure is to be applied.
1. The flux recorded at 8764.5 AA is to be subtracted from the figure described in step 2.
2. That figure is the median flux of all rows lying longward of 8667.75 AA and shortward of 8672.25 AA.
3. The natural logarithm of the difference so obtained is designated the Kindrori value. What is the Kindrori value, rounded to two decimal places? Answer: -2.41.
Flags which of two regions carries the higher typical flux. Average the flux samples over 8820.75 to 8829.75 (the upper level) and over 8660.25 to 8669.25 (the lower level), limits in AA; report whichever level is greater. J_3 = 2.87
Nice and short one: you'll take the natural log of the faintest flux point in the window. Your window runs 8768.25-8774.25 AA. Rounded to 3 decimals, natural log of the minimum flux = 0.963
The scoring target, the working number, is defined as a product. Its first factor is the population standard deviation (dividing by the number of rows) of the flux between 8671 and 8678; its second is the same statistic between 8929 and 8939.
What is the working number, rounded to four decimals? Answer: 0.0014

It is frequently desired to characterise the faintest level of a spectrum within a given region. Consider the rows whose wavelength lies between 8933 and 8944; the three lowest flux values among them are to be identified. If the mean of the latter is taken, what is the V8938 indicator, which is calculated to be 2.52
